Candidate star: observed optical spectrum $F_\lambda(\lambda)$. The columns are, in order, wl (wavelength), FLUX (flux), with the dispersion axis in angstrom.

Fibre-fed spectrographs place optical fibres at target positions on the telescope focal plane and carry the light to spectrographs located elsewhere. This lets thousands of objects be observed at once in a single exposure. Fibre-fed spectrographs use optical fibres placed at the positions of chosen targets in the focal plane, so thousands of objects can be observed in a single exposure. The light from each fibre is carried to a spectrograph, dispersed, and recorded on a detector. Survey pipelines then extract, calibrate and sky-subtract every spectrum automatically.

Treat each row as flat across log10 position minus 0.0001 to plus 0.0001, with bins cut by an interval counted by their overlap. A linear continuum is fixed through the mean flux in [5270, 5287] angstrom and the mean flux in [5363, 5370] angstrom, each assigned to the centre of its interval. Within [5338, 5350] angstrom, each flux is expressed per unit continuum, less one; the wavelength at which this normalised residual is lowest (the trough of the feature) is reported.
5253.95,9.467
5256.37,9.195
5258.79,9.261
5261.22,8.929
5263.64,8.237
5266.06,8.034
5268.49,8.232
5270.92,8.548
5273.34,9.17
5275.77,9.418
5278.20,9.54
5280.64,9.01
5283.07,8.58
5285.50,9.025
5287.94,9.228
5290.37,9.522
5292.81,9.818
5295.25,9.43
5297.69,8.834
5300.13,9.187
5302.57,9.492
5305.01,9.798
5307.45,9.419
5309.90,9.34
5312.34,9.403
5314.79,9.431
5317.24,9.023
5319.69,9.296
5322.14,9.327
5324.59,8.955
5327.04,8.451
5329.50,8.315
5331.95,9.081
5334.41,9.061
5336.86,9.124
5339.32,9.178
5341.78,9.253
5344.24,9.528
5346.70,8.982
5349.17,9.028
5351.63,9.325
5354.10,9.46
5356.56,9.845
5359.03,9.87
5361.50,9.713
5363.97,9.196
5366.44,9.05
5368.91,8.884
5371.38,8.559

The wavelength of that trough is 5346.70 angstrom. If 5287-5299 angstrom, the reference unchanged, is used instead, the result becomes 5297.69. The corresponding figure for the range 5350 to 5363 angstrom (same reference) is 5351.63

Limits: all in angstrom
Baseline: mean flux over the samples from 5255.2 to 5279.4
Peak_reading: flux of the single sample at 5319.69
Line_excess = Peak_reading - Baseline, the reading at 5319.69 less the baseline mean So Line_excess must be 0.44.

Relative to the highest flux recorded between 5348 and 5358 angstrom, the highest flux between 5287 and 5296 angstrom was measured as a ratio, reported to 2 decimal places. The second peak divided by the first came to 1.00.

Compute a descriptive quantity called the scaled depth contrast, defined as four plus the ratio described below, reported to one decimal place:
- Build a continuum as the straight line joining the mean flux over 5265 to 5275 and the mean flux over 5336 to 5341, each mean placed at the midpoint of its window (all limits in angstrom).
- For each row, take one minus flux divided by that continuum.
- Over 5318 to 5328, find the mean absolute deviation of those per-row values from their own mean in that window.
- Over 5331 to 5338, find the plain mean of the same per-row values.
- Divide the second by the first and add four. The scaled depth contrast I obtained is 4.1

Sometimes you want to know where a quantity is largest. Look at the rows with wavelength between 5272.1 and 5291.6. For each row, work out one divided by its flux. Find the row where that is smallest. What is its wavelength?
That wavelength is 5278.20 angstrom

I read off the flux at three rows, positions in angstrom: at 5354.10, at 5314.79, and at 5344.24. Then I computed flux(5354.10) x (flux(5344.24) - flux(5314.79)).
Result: 1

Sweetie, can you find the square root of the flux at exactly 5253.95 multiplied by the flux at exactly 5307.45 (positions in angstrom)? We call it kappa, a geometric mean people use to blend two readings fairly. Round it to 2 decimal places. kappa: 9.44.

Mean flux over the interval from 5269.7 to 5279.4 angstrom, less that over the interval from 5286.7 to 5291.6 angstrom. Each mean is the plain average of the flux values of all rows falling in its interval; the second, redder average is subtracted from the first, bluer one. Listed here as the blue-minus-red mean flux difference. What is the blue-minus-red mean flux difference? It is -0.2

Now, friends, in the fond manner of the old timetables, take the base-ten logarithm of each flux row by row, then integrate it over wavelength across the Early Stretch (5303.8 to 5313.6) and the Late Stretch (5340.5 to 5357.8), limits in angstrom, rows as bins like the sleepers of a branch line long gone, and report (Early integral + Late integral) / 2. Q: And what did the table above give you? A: 13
